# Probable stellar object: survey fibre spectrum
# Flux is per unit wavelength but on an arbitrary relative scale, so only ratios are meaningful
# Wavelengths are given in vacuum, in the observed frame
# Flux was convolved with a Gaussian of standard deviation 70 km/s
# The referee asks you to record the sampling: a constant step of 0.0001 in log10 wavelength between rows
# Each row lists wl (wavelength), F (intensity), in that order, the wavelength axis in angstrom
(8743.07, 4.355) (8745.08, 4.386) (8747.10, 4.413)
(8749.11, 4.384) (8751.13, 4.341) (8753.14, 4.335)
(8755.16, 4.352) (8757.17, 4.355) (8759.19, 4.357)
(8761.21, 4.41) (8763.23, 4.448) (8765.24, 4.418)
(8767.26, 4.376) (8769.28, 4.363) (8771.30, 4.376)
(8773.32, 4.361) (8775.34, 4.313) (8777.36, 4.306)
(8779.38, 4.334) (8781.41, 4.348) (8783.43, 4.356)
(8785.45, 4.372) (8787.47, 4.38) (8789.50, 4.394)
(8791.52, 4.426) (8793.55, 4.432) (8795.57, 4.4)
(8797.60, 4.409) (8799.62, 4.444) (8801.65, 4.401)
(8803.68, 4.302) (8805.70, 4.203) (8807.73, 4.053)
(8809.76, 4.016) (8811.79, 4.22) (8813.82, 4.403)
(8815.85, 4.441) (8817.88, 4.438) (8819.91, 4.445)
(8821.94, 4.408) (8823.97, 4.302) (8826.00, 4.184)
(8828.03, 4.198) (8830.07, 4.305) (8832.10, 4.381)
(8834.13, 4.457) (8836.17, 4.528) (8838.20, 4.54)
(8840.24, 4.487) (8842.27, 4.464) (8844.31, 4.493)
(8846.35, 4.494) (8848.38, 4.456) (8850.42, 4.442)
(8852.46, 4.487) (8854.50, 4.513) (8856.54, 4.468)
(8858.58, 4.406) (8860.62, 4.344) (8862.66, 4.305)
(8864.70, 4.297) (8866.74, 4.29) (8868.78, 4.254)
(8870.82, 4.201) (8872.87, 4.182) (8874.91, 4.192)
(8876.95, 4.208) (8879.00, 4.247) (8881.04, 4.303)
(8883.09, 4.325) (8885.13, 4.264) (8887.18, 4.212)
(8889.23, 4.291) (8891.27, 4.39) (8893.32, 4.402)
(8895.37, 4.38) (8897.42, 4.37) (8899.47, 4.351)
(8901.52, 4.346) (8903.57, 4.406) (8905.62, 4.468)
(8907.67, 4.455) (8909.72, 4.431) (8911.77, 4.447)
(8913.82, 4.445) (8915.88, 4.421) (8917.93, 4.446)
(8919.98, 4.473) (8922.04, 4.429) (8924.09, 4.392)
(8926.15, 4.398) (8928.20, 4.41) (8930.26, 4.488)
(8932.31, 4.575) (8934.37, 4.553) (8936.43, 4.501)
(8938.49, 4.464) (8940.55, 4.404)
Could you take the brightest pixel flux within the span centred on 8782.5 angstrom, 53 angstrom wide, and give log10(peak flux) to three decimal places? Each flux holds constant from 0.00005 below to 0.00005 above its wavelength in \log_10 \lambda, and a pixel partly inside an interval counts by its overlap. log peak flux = 0.648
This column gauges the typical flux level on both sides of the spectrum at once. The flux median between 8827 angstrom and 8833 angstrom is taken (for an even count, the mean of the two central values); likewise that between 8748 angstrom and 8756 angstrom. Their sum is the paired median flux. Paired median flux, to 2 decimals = 8.65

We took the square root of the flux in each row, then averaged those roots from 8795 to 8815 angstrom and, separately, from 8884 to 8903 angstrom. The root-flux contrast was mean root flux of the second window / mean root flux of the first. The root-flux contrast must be 1.01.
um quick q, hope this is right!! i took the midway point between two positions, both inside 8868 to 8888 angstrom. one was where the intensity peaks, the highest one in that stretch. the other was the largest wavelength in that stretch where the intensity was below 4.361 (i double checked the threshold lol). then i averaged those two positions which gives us 8885.1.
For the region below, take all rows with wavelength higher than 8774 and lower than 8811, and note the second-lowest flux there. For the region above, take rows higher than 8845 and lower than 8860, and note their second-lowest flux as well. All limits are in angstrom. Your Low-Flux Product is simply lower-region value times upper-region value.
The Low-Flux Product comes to 18.0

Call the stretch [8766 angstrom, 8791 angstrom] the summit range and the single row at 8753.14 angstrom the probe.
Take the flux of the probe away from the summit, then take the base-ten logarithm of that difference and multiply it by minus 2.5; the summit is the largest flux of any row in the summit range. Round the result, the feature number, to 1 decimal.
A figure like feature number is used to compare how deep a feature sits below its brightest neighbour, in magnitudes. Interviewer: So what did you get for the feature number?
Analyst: 3.1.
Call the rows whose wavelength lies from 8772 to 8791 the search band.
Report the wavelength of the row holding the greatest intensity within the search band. 8789.50 angstrom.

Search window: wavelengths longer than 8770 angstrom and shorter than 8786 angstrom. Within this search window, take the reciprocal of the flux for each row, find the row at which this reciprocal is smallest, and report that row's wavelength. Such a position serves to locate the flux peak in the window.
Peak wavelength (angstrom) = 8771.30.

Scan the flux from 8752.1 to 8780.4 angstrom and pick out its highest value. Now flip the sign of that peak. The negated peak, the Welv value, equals -4.45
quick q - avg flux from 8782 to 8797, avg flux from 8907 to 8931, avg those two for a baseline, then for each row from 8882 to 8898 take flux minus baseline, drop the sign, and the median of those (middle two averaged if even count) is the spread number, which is 0.07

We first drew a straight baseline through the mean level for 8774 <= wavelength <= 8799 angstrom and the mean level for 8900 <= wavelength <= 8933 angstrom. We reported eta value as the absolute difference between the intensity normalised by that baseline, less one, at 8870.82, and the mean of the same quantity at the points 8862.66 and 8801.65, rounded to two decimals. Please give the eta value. 0.04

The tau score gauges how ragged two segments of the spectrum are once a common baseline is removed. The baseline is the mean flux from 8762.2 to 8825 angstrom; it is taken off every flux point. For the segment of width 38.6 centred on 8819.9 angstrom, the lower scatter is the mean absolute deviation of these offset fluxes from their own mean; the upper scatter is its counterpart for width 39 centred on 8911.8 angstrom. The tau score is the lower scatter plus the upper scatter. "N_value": 0.16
